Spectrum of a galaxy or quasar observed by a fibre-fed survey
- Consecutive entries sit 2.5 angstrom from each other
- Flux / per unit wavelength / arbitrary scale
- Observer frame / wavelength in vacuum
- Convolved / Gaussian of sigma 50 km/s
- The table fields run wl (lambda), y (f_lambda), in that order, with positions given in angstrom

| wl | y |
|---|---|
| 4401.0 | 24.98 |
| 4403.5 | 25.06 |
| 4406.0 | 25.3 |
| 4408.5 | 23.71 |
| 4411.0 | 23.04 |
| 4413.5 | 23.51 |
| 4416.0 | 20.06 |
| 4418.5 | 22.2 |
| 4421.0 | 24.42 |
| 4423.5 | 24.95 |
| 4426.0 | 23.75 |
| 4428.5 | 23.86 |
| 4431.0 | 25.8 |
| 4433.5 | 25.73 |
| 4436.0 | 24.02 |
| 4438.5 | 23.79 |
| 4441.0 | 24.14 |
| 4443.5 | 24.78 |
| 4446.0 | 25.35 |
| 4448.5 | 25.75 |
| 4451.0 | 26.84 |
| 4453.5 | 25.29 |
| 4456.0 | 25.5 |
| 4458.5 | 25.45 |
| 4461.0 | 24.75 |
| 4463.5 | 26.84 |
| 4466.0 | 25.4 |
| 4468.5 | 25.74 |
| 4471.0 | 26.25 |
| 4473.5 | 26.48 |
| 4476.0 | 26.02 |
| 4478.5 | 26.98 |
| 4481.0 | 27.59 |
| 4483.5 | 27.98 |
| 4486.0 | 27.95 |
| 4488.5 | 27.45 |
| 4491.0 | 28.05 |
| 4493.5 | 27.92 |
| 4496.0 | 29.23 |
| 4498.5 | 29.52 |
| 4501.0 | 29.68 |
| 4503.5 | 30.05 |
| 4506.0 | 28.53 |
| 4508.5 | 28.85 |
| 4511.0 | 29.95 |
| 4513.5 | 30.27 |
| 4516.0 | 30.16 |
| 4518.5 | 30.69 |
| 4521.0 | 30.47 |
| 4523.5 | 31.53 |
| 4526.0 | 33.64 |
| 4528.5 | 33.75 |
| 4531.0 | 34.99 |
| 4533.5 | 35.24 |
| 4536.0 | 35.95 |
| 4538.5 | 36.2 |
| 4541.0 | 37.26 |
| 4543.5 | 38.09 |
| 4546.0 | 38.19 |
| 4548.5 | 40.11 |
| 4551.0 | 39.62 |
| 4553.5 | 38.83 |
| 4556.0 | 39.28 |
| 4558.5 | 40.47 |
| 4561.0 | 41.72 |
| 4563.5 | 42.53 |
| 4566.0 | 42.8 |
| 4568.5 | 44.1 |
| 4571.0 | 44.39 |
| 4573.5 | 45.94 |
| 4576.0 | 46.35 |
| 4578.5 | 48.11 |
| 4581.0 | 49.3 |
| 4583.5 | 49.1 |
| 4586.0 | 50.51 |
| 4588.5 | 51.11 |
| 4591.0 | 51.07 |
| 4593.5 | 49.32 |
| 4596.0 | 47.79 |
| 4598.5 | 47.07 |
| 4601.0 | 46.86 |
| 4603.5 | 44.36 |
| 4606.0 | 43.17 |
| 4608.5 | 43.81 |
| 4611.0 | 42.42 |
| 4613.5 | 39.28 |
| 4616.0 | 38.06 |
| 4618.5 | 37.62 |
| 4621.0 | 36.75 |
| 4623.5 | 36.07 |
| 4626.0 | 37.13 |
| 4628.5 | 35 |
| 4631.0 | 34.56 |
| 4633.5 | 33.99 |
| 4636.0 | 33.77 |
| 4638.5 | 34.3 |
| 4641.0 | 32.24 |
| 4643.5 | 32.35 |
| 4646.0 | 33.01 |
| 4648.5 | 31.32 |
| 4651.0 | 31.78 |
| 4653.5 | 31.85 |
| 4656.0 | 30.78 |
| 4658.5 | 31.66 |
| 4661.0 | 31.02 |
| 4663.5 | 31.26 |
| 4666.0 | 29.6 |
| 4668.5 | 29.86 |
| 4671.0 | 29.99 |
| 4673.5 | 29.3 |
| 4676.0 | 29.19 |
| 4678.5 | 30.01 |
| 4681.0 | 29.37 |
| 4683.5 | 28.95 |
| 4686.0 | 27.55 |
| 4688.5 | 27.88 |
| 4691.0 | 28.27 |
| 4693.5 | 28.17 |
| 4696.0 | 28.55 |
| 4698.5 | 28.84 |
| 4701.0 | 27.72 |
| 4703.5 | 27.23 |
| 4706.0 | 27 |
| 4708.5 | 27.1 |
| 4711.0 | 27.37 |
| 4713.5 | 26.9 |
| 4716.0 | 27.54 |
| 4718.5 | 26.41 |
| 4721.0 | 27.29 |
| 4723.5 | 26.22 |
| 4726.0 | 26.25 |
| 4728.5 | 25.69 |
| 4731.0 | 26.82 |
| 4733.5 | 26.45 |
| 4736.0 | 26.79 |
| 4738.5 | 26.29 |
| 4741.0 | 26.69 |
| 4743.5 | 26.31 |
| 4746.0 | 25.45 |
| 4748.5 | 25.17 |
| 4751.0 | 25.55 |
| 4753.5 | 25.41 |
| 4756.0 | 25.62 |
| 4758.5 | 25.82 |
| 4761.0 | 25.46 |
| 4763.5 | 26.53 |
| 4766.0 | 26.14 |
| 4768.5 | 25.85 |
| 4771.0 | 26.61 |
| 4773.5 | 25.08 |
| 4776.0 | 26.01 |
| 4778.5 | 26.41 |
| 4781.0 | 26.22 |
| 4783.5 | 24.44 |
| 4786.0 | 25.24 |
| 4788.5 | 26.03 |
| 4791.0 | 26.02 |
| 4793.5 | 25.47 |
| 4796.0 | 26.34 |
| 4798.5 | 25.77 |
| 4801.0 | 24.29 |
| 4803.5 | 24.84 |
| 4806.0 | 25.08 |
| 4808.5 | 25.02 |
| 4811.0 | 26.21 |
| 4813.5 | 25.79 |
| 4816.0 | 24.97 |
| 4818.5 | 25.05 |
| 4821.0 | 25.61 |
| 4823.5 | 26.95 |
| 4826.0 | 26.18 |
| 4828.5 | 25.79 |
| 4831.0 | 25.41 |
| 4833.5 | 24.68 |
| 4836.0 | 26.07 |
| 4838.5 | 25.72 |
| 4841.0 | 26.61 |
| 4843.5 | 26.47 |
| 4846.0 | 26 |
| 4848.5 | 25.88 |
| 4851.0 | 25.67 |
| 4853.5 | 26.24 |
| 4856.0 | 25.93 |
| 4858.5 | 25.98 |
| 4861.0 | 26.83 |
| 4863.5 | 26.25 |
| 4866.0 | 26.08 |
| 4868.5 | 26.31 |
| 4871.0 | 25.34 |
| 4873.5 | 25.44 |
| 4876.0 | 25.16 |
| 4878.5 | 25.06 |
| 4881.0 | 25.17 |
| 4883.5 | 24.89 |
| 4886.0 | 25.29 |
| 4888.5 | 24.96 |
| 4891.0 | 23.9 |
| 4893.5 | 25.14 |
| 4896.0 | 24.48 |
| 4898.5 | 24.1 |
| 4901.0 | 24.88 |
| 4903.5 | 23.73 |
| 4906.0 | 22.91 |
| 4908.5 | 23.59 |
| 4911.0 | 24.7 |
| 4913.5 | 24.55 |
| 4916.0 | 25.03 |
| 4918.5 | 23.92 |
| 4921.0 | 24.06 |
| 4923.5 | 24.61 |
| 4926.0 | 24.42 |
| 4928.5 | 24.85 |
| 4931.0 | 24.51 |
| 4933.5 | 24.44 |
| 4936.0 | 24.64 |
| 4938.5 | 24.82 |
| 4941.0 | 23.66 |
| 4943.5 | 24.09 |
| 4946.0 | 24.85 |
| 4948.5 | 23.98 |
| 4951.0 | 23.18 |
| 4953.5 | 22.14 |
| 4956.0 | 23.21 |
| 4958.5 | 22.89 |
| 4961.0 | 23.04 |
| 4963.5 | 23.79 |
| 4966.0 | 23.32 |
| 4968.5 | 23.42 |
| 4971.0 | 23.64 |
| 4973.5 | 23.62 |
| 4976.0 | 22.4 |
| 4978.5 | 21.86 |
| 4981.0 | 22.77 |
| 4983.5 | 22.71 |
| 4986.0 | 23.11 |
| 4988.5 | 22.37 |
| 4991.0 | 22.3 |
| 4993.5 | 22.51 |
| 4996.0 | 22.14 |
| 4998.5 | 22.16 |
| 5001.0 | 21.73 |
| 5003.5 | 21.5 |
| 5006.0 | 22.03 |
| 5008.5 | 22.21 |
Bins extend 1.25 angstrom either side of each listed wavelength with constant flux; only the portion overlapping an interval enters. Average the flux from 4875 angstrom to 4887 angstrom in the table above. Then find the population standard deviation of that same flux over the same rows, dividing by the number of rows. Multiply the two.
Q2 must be 3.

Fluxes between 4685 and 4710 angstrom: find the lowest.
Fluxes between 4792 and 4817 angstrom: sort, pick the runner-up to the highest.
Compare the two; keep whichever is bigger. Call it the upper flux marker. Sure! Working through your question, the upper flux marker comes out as 27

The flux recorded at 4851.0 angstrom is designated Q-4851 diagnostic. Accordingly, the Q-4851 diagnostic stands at 25.67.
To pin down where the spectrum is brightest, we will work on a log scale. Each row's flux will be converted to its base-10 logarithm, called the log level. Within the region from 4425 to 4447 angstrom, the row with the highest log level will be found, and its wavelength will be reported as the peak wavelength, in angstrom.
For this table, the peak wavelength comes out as 4431.0 angstrom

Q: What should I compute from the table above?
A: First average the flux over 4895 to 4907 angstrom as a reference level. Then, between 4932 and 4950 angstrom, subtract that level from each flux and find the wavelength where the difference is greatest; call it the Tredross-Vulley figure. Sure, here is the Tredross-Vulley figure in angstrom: 4946.0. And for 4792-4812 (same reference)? 4796.0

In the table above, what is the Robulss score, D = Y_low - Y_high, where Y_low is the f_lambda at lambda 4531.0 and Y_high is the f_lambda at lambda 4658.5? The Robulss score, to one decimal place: 3.3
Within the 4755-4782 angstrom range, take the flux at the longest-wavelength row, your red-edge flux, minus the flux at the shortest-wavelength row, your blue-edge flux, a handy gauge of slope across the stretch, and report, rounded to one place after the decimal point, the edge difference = 0.6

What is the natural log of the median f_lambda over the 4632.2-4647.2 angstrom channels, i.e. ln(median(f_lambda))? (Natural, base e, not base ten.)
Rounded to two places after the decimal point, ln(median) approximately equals 3.51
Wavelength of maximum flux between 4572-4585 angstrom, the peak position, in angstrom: 4581.0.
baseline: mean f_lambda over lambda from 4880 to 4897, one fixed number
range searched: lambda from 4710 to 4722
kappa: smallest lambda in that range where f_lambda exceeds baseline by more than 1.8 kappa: 4711.0 angstrom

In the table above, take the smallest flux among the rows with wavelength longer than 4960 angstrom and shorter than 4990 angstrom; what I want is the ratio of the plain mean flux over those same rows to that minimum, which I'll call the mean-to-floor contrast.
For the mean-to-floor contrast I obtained 1.052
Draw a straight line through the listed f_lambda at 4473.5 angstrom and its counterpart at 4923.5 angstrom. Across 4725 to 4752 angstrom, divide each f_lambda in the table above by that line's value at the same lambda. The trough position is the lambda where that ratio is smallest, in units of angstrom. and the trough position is 4748.5 angstrom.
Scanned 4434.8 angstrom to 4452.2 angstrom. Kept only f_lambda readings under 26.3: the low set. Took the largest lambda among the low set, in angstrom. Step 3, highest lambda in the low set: 4448.5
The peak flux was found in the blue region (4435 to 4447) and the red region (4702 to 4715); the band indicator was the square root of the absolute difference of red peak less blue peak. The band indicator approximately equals 1.4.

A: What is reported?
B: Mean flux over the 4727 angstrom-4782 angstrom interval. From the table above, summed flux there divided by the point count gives 26.0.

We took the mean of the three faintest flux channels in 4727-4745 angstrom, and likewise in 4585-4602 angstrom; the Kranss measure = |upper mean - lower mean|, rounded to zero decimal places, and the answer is 21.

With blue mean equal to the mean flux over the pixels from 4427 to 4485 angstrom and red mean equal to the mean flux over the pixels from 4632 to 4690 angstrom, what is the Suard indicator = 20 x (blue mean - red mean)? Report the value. -105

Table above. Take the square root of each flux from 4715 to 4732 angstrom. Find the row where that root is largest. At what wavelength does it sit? 4716.0 angstrom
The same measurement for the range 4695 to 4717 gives 4698.5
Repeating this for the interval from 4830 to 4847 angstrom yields 4841.0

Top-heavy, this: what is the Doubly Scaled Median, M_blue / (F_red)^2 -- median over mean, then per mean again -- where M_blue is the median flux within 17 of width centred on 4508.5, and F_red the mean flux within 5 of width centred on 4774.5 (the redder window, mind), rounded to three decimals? 0.046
